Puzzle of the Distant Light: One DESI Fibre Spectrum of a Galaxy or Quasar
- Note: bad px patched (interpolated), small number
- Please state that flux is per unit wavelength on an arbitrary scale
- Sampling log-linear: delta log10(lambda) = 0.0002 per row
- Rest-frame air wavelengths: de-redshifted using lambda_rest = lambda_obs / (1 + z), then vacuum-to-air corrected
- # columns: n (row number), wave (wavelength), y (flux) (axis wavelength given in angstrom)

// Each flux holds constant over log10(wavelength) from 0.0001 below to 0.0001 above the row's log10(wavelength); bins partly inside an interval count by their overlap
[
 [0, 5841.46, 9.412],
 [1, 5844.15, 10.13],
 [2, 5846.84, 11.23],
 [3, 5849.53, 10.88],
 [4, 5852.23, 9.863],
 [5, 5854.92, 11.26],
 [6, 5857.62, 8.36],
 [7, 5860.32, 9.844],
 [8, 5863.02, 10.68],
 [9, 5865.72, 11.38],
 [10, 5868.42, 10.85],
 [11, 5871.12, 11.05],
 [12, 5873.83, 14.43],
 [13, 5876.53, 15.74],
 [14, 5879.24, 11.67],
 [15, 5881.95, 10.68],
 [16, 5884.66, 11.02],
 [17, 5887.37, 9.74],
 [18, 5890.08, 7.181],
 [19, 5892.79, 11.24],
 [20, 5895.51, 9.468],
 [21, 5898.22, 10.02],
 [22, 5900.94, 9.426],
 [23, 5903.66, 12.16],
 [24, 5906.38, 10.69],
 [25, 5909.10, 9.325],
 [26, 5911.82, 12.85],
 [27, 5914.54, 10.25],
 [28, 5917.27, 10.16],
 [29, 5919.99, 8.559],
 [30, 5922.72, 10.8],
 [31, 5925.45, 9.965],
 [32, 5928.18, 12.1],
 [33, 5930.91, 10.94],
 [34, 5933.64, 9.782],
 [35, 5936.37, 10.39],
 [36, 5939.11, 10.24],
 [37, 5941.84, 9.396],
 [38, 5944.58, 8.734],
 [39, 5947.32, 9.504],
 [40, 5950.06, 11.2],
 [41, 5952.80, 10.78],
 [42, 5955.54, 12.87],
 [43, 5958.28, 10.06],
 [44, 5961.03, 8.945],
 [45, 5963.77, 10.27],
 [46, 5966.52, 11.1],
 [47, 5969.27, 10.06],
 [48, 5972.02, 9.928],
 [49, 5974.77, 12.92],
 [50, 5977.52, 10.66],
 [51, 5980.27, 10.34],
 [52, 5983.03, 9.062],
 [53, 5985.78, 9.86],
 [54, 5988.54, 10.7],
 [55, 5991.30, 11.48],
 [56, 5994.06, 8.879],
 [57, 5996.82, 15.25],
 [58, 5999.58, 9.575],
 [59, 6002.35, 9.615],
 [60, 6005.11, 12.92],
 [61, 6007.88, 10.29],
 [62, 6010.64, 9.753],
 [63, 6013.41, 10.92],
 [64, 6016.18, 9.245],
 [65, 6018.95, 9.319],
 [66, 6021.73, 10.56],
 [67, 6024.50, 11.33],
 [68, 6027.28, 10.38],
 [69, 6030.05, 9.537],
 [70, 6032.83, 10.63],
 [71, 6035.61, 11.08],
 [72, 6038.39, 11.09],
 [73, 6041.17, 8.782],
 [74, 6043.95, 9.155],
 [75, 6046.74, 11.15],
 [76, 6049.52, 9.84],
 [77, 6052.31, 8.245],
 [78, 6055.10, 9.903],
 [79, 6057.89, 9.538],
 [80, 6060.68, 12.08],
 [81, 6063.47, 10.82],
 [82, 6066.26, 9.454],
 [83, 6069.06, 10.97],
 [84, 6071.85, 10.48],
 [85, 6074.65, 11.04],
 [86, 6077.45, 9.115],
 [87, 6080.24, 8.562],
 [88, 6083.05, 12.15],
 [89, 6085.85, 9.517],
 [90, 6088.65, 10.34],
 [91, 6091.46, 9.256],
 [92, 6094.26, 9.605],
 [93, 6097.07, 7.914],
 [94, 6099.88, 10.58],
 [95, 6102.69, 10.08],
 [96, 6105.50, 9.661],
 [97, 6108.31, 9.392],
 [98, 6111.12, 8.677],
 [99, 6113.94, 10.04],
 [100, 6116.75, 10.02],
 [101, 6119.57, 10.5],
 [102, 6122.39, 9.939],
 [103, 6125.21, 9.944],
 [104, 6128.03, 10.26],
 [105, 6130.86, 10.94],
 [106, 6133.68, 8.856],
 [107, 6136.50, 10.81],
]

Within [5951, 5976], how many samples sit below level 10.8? 6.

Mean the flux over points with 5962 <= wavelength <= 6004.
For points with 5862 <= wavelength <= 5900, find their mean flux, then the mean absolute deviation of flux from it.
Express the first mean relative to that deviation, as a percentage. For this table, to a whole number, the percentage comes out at 824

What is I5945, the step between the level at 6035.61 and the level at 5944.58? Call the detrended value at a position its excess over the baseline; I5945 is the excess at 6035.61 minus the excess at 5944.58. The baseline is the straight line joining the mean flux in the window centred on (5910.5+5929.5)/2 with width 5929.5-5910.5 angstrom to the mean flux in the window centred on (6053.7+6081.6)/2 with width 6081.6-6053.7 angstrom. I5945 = 2.6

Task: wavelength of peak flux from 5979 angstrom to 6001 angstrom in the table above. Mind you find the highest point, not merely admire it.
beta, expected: 5996.82 angstrom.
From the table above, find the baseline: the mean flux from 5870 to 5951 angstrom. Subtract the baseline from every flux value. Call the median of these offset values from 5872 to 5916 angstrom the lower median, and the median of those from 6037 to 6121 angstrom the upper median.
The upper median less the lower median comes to -0.8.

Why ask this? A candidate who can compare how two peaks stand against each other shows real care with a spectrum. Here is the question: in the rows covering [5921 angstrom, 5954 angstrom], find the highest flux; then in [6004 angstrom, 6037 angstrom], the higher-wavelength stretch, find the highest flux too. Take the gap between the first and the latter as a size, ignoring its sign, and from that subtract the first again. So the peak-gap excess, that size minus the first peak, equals -11.3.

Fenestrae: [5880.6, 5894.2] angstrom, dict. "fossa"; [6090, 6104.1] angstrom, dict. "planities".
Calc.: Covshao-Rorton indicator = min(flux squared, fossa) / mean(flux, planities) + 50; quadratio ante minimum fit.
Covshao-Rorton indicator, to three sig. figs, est 55.4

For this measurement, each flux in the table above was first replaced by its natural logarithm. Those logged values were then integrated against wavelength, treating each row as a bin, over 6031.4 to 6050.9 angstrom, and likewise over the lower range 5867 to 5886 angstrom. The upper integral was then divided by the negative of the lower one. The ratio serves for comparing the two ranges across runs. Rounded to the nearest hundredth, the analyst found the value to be -0.96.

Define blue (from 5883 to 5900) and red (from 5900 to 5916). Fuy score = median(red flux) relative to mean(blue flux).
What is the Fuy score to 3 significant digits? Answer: 1.07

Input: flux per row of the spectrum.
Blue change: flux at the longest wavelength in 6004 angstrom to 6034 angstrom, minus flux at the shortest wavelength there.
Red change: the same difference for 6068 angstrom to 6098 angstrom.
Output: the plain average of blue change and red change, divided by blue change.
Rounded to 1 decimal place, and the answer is 1.2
